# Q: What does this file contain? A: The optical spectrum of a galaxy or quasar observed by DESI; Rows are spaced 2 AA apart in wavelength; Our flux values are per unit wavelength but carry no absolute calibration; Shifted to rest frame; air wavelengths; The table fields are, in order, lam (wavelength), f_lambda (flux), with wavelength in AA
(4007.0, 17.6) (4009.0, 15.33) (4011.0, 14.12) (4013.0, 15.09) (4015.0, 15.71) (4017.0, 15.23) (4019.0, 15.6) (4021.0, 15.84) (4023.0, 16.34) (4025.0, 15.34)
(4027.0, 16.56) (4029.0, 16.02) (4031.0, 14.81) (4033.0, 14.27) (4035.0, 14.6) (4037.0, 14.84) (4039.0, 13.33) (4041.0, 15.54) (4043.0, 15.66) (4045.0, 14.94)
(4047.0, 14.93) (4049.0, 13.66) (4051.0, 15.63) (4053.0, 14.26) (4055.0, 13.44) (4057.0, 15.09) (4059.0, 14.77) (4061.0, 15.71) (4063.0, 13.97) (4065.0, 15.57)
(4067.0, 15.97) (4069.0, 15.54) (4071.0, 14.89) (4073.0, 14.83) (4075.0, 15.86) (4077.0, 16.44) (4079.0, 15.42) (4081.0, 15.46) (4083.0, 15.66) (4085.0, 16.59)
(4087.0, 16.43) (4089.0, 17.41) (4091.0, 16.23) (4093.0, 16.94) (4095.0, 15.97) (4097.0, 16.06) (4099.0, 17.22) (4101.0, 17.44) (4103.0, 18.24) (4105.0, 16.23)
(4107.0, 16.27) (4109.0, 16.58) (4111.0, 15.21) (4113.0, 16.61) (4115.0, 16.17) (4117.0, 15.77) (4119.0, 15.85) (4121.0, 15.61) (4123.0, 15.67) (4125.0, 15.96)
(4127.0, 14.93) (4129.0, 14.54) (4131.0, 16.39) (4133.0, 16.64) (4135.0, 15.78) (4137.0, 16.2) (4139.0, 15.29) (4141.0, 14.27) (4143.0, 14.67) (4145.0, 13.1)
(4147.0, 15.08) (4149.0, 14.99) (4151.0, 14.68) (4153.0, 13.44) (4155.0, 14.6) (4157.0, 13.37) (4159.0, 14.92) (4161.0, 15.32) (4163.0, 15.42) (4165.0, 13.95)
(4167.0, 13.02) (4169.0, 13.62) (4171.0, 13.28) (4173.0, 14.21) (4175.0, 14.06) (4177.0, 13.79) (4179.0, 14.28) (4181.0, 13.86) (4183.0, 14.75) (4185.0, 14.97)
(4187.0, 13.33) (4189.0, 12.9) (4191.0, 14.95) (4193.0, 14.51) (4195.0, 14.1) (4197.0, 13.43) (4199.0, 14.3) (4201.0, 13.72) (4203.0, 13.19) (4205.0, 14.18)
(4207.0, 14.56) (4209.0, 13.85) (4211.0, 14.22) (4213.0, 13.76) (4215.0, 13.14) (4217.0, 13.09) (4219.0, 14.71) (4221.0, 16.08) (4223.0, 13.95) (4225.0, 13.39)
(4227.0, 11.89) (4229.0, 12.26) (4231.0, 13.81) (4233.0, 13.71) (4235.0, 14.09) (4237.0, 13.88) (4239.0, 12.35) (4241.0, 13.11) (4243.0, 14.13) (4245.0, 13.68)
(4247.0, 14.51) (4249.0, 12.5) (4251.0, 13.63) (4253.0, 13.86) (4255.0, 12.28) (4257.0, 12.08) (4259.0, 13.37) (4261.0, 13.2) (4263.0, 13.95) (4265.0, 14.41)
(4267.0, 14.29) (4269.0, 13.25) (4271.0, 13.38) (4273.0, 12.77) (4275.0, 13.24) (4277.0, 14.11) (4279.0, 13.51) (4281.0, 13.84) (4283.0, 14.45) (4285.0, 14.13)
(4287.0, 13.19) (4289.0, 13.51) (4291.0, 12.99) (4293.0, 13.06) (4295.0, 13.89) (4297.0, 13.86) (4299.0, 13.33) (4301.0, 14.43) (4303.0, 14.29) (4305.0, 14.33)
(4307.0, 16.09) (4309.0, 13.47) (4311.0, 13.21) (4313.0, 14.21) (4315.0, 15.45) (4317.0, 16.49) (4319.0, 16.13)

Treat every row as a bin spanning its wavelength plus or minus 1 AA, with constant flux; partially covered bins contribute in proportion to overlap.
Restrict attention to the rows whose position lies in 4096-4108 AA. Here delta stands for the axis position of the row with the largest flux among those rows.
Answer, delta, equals 4103.0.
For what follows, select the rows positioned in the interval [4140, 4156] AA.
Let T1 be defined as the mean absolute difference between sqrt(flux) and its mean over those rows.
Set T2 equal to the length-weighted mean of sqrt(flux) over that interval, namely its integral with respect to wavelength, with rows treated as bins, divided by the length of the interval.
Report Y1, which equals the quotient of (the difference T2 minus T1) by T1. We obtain 50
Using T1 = 0.075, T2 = 3.79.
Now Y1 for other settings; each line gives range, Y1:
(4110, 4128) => 88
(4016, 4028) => 73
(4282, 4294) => 55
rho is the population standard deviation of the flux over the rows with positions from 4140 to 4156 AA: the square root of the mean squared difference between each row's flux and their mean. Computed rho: 0.67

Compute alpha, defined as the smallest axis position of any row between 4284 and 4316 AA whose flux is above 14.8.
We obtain 4307.0 AA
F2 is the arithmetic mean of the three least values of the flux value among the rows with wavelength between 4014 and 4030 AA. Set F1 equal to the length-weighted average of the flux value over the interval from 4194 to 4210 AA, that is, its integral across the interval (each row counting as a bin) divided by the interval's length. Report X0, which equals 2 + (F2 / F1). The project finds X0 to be 3.11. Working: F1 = 13.9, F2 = 15.4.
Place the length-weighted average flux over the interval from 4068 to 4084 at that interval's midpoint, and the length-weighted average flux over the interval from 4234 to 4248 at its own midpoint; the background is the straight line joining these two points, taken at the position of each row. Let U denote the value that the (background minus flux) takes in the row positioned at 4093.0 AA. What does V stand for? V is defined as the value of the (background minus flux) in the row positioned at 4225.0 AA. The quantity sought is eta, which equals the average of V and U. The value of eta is -0.6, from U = -1.6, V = 0.5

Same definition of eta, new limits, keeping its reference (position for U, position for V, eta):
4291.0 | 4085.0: -0.5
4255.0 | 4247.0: 0.2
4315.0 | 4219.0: -1.7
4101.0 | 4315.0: -2.4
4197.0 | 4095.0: 0.0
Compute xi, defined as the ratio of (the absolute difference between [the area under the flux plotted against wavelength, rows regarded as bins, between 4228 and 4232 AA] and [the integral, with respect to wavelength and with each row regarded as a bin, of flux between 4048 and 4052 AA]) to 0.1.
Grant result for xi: 64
